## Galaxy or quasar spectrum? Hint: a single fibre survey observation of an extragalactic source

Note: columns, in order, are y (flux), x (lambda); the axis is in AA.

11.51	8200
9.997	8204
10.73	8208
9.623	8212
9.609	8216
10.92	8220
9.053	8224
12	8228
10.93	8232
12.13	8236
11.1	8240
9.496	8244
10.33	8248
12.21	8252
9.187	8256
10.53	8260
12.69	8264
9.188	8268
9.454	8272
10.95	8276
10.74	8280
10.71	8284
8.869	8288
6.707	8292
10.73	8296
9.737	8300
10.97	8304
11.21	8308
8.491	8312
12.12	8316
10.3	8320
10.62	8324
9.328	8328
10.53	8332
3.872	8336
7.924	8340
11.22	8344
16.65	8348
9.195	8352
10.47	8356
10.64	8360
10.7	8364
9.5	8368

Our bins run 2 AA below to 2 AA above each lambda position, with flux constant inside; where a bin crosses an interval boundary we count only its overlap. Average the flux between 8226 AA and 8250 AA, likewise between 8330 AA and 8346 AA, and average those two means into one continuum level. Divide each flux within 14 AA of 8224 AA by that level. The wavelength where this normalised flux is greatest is 8236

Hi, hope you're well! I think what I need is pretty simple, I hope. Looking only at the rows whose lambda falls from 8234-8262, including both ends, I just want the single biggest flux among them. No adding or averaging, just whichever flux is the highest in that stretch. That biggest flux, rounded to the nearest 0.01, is 12.21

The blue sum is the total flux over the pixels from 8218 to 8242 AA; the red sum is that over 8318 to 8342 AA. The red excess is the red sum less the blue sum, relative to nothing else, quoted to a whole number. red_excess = -14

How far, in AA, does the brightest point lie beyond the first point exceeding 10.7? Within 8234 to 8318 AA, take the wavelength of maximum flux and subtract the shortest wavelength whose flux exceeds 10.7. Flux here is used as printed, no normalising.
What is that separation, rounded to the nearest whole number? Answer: 28 AA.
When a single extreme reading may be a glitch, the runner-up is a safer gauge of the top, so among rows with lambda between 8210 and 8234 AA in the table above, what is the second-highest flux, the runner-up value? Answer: 10.93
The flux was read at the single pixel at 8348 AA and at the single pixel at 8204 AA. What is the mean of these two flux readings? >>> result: 13.3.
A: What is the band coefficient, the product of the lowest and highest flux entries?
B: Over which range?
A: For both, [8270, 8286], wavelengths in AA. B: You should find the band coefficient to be 104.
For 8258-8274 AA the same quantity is 117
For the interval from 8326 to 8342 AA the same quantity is 41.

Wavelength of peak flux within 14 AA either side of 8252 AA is 8264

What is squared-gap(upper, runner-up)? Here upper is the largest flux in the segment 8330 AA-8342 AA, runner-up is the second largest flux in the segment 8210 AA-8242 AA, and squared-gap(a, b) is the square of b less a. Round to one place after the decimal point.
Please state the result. 2.2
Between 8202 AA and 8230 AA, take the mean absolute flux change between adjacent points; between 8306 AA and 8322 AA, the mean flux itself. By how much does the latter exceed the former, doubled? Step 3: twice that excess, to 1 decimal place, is 18.4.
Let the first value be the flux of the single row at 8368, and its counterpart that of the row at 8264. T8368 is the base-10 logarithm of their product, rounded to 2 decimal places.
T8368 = 2.08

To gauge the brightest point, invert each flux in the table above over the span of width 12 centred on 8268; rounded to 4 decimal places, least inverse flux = 0.0788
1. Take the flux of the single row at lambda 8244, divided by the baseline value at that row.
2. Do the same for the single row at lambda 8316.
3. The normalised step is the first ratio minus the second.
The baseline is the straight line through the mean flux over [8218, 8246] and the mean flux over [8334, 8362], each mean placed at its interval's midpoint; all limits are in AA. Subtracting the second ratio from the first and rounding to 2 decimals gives -0.30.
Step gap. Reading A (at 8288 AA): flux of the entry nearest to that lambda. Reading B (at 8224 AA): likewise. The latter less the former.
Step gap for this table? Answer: 0.2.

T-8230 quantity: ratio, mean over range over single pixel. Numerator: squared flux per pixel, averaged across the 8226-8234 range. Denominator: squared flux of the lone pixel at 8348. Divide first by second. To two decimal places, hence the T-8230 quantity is 0.48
